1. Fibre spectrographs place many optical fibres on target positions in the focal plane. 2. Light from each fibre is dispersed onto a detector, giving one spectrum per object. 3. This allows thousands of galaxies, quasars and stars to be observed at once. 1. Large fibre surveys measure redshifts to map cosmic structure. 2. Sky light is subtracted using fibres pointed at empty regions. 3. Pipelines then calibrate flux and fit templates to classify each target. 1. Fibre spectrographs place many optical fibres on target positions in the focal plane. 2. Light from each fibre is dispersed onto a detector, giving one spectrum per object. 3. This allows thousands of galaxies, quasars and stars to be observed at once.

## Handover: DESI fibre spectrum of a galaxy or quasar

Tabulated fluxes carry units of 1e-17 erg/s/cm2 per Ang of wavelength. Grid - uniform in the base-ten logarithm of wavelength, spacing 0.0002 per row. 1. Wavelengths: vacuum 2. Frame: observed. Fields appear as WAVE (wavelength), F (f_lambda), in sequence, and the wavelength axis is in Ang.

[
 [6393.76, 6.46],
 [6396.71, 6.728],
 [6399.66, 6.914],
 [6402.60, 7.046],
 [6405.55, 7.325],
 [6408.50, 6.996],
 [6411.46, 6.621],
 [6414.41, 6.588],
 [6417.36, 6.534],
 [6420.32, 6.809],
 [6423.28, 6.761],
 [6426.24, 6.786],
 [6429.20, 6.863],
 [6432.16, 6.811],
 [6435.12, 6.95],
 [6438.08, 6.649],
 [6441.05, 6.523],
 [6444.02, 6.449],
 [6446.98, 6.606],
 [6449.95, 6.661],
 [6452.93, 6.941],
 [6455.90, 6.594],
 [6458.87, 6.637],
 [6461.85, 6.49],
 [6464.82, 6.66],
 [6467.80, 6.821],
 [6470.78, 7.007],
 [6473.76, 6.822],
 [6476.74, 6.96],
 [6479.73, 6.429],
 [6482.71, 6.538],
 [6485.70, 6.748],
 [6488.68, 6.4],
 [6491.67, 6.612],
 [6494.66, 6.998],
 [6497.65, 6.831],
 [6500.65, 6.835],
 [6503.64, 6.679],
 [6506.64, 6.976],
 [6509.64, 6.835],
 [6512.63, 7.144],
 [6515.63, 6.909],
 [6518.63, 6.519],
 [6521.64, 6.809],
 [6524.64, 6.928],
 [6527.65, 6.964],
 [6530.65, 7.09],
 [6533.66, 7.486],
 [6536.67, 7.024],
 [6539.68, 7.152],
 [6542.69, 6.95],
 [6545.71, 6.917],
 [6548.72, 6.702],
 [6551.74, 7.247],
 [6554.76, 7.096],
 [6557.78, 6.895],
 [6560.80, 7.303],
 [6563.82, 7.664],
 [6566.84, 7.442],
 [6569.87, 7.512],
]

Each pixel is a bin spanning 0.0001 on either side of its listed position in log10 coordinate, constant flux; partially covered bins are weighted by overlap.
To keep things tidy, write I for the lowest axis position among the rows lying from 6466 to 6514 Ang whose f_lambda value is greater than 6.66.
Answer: 6467.80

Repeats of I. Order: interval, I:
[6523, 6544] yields 6524.64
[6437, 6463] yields 6449.95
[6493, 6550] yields 6494.66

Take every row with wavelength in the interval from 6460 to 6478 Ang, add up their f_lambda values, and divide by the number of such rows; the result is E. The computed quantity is 6.79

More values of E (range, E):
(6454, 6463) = 6.57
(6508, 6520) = 6.85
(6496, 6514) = 6.88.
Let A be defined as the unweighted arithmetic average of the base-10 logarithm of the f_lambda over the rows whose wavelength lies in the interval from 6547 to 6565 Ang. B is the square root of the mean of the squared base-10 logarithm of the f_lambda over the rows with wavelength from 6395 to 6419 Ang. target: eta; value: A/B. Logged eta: 1.02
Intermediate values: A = 0.854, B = 0.835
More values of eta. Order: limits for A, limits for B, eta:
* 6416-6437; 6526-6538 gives 0.97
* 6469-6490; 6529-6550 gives 0.97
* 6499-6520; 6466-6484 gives 1.01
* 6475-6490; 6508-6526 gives 0.98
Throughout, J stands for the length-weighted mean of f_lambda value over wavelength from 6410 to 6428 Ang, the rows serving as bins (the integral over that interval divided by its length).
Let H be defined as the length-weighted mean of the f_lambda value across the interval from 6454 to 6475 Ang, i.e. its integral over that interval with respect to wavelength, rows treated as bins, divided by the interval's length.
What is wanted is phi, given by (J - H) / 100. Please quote -0.0004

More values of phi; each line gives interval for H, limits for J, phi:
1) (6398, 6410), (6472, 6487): -0.0036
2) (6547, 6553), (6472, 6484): -0.0027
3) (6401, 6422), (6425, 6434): -0.0002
